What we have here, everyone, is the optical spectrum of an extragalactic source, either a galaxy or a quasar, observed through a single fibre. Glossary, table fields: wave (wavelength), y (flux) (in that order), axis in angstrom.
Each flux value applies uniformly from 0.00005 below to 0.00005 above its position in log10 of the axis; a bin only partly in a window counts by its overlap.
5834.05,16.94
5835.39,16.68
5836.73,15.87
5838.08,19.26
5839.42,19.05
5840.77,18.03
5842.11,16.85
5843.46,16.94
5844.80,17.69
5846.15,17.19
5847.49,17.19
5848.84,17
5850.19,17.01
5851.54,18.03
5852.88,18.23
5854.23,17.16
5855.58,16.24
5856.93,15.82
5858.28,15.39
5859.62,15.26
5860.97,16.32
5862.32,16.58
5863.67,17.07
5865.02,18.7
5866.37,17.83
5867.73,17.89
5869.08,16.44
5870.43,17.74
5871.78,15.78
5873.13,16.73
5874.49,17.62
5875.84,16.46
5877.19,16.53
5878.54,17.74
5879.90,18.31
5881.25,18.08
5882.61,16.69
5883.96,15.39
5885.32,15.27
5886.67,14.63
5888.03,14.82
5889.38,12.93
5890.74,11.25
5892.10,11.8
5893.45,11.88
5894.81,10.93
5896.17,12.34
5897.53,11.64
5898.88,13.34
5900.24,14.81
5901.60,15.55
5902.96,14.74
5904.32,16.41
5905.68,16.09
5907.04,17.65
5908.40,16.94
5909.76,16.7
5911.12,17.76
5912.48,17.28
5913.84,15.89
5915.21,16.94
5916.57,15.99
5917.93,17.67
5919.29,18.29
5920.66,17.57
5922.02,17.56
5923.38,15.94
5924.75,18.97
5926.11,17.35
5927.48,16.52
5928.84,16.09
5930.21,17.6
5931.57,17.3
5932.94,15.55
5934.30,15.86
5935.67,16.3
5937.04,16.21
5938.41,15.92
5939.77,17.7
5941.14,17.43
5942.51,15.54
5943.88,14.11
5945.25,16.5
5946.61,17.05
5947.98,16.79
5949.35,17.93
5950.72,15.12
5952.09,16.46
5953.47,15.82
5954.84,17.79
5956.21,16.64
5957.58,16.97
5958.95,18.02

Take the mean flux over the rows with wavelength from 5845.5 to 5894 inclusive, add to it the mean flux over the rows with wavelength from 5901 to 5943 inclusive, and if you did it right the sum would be 33.0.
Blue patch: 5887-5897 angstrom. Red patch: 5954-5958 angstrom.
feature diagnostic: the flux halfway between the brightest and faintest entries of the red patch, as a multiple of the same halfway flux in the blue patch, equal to 1.34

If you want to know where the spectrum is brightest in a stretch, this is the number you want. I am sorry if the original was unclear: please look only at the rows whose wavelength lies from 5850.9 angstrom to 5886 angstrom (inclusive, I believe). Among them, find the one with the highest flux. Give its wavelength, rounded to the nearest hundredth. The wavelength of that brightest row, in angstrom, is 5865.02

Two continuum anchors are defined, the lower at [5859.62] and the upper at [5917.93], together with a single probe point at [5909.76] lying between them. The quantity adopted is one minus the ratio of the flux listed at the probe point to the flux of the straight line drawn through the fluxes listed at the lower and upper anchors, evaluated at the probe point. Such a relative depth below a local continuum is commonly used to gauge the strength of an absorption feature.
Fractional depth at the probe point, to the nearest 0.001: 0.036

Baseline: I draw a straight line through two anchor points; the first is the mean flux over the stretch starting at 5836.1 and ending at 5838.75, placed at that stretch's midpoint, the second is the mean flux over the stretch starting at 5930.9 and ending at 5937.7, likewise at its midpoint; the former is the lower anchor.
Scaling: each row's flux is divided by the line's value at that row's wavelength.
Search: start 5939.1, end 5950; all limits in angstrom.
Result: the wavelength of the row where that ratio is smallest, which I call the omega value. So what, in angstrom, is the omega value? 5943.88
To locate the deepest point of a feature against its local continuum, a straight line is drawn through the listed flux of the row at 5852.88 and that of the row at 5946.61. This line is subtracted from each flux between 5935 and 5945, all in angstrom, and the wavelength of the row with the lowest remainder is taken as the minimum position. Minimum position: 5943.88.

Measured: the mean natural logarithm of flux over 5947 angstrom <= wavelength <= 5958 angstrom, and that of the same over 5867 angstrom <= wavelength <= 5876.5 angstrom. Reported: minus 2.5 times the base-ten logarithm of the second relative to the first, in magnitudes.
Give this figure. -0.006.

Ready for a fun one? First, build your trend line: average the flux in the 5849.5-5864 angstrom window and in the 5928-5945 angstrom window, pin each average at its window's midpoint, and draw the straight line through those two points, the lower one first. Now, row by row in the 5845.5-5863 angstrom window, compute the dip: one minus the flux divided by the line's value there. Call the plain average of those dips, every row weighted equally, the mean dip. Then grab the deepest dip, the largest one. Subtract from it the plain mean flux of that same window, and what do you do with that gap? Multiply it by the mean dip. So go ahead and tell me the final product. 0.07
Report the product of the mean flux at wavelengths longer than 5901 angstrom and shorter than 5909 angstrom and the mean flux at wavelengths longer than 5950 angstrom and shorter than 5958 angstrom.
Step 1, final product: 267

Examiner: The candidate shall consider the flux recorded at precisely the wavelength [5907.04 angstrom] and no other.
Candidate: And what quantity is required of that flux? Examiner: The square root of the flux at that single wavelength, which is 4.20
